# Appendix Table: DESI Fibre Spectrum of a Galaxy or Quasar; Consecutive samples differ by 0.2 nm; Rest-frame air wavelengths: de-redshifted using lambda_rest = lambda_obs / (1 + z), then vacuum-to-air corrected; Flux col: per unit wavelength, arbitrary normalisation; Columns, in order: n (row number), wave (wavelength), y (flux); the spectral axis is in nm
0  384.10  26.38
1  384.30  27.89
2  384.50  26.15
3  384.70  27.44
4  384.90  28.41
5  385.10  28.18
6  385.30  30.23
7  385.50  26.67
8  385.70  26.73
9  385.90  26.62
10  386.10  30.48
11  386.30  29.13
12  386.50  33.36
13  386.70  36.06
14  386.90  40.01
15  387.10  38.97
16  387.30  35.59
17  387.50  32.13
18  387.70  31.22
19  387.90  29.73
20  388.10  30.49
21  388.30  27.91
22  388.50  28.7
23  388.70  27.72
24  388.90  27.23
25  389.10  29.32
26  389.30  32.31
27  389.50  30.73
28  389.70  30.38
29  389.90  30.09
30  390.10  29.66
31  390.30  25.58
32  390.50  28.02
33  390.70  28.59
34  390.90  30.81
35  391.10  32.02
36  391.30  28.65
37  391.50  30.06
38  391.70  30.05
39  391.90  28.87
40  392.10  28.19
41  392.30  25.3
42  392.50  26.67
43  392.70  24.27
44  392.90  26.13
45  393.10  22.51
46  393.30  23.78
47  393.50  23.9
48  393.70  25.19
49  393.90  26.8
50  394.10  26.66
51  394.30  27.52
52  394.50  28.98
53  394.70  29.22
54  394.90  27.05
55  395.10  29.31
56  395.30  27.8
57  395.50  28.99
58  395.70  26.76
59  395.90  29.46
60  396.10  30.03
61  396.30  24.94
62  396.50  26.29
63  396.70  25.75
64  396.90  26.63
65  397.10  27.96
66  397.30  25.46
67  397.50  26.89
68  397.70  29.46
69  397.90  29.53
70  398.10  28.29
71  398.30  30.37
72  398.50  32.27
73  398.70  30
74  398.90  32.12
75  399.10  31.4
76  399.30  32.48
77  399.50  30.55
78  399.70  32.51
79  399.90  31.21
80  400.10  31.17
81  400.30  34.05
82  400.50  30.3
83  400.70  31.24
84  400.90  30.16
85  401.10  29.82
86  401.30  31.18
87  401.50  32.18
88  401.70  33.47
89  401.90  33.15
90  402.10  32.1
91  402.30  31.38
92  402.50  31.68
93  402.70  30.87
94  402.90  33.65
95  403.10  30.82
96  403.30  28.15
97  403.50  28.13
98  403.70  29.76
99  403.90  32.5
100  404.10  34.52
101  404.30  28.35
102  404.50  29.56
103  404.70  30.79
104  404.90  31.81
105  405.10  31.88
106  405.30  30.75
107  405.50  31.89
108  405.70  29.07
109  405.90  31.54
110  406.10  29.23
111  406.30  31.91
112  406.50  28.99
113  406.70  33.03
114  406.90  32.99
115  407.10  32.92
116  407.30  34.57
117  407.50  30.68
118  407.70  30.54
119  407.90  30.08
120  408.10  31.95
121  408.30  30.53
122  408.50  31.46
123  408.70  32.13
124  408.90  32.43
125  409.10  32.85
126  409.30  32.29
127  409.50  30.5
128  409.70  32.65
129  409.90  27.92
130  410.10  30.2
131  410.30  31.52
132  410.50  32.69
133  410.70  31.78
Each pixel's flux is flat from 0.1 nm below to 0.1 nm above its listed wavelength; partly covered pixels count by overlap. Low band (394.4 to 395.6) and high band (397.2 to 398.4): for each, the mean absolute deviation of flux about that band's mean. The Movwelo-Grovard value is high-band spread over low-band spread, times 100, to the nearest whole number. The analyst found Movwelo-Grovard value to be 192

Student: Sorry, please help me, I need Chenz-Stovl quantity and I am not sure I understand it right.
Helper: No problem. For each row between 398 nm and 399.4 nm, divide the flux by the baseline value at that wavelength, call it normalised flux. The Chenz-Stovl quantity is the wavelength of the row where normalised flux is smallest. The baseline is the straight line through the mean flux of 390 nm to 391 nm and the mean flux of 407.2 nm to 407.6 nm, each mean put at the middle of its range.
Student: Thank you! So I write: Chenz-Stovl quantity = 398.10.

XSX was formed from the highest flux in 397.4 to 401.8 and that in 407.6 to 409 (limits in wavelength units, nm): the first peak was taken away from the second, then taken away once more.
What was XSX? -35.7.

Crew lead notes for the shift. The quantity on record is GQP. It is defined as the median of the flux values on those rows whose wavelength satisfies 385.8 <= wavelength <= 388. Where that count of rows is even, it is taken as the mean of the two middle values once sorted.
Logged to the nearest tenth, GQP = 32.1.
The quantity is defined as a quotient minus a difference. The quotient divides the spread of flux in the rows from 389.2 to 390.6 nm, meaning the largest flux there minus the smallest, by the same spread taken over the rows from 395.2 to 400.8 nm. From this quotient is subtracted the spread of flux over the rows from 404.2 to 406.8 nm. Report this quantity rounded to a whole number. -4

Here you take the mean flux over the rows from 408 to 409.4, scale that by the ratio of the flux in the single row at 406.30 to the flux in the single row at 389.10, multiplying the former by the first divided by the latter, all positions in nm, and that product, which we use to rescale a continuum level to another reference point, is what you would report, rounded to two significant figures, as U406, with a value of 35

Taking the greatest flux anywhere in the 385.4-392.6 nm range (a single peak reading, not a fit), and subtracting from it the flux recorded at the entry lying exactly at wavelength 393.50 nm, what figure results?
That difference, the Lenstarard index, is 16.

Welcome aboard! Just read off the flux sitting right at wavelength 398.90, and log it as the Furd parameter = 32.12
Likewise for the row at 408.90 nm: 32.43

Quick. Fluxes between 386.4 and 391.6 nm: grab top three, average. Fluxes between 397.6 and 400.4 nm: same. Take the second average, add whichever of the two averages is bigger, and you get 71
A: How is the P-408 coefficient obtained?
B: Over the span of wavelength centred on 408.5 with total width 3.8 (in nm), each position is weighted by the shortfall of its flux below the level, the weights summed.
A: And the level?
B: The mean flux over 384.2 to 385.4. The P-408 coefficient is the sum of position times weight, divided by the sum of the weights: 408.31 nm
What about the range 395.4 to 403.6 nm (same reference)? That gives 401.10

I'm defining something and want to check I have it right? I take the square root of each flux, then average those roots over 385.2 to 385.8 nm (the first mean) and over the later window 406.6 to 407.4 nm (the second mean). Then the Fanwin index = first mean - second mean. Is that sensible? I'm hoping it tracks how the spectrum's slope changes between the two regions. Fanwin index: -0.5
